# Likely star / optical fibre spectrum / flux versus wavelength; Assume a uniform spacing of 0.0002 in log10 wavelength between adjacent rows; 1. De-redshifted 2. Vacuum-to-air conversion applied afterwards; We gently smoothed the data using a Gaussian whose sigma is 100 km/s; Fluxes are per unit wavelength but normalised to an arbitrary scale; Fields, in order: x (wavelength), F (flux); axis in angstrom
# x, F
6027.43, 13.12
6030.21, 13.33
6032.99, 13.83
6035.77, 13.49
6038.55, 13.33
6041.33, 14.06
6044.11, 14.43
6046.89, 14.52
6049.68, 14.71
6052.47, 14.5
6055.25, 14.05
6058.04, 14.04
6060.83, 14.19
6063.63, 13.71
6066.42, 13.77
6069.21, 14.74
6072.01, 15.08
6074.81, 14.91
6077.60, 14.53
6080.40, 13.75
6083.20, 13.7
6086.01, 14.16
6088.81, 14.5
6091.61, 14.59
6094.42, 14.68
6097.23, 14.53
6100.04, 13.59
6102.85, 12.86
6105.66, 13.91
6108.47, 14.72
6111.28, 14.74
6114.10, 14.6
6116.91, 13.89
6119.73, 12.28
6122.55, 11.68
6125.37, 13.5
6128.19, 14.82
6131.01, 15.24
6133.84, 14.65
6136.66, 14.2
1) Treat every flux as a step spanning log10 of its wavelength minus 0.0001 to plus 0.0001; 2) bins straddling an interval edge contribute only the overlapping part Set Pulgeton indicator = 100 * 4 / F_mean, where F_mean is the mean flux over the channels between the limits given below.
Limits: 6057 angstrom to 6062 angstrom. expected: 28.3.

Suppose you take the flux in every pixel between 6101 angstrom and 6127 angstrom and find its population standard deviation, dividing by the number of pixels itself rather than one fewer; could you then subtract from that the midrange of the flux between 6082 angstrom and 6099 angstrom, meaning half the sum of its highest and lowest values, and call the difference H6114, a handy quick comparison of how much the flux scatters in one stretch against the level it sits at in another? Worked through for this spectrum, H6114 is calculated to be -13.2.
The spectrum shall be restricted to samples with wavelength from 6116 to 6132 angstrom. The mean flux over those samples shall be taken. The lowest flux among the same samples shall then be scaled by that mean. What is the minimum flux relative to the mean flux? 0.86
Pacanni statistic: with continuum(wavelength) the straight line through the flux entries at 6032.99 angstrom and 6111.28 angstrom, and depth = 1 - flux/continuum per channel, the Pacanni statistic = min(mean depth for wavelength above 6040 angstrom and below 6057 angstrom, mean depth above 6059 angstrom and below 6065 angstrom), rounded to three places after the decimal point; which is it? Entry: -0.026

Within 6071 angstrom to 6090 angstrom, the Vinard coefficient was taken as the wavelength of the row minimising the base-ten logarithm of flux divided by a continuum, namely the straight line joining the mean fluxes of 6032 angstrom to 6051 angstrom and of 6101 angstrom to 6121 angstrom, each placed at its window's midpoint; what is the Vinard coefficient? 6083.20 angstrom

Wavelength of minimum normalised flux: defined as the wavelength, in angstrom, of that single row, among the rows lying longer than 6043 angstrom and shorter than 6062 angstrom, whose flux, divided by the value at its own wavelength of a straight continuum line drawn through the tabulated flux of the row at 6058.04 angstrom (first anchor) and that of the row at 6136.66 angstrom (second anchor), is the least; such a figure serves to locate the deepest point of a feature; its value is 6058.04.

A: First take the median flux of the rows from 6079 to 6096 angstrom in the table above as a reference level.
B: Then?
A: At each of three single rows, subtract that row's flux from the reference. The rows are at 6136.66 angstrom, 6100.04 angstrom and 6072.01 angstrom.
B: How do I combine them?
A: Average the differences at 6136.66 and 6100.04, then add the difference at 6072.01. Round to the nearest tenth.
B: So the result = -0.3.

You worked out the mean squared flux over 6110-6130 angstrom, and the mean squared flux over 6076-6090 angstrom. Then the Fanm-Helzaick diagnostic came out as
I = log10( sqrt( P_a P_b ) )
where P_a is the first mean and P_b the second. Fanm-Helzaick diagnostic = 2.29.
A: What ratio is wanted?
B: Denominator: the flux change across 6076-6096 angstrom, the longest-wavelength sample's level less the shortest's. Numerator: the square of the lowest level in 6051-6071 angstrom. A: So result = 1253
